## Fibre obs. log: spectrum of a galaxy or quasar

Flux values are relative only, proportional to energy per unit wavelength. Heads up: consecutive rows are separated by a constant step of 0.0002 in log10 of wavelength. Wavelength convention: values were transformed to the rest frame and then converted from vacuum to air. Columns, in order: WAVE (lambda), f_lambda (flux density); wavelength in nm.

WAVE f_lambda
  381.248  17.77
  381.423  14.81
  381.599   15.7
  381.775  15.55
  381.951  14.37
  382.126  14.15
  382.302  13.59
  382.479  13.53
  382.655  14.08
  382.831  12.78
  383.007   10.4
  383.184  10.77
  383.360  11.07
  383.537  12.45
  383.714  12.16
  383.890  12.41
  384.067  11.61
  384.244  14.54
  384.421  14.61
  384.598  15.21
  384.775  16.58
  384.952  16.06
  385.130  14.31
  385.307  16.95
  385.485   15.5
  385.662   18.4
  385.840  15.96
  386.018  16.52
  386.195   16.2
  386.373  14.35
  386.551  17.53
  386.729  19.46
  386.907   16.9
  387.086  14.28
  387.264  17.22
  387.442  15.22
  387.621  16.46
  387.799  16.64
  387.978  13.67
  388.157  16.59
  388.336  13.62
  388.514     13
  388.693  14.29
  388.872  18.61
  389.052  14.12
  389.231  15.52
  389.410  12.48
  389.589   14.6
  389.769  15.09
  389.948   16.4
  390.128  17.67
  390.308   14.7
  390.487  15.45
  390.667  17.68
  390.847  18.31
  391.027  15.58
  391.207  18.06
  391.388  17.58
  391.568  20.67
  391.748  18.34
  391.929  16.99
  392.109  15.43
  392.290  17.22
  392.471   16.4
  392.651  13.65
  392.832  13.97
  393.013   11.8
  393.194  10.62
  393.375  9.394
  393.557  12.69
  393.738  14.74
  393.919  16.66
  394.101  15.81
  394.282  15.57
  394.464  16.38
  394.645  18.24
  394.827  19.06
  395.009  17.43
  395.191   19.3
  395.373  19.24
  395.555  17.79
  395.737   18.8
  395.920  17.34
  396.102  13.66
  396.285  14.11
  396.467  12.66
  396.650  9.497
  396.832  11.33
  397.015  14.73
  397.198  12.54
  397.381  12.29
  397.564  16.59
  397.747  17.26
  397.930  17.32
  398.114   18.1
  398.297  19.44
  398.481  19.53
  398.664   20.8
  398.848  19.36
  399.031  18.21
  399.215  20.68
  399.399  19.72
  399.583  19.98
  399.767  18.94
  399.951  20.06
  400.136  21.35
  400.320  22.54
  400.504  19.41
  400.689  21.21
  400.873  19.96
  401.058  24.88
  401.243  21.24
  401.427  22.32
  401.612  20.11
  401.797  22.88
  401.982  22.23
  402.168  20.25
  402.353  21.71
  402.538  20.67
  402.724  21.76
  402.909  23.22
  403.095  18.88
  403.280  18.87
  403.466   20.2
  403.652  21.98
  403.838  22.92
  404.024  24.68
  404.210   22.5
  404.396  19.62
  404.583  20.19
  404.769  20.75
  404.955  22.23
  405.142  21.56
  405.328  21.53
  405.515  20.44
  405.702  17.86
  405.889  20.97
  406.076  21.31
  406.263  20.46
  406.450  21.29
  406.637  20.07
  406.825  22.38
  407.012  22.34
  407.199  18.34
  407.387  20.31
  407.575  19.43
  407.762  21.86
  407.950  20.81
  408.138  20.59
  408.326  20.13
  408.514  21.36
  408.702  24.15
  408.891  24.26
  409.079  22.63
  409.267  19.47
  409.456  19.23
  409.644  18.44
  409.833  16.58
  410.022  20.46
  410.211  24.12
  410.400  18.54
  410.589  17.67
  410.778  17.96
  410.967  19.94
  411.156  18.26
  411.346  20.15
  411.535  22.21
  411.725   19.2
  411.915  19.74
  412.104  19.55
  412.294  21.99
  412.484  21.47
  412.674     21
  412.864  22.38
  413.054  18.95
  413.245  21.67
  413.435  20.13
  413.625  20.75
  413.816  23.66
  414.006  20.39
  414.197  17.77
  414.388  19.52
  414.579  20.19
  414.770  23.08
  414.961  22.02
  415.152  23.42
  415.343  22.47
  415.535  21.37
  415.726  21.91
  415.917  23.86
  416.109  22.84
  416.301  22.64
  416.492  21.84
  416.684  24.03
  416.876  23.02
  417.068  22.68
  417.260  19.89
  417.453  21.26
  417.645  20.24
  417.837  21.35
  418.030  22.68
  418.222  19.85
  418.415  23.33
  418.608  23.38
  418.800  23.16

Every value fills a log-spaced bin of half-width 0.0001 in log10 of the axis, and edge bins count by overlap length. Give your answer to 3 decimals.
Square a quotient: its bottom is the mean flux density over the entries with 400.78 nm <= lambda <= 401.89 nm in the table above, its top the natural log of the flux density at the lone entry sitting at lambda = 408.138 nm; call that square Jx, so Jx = 0.019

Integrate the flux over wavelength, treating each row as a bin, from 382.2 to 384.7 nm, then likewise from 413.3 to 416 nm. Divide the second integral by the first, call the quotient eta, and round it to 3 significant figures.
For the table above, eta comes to 1.81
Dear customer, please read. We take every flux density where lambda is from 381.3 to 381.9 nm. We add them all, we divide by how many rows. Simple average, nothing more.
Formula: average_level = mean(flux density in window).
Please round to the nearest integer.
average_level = 15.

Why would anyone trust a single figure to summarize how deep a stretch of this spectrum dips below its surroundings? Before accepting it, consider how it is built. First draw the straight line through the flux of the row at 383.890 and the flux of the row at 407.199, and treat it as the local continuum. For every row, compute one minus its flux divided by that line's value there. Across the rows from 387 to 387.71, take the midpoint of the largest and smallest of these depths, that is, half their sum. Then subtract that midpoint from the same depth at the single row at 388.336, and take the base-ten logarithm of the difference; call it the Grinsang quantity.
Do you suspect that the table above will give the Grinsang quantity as -0.74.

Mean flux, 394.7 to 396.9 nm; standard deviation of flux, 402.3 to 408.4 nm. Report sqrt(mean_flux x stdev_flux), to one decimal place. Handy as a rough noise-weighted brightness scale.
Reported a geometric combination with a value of 4.8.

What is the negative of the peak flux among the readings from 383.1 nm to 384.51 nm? -14.6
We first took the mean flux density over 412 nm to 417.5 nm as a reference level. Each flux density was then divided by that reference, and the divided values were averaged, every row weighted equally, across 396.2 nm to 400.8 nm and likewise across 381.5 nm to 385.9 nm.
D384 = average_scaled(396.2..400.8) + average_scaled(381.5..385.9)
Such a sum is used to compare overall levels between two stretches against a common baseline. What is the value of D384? 1.47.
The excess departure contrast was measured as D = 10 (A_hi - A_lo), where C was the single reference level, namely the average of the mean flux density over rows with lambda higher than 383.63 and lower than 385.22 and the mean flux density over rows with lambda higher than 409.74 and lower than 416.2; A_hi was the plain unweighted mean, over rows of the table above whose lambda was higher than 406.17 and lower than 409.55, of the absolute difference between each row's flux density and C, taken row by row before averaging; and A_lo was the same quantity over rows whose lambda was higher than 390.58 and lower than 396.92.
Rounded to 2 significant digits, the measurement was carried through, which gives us 11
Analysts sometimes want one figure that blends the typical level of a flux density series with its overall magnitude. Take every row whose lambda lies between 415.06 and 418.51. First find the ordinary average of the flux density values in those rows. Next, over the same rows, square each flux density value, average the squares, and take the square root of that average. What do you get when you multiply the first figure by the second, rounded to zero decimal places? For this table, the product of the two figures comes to 491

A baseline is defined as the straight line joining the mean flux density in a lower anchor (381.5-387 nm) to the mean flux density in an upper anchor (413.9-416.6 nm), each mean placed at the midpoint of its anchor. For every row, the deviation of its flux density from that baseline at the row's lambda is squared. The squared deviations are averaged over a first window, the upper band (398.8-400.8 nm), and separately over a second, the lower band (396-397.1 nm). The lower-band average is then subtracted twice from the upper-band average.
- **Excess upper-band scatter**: -46.7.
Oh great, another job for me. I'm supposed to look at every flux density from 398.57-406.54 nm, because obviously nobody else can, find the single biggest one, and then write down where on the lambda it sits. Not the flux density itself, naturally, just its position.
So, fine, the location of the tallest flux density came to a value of 401.058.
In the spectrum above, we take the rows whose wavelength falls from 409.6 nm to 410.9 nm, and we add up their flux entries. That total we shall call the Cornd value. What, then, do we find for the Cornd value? 134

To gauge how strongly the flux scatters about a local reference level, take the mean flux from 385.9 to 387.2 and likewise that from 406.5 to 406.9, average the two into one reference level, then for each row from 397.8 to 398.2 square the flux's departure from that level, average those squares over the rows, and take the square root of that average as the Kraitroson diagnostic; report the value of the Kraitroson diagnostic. 1.2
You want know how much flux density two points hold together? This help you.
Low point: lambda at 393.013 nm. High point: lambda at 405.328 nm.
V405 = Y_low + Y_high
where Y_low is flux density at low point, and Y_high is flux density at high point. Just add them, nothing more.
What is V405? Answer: 33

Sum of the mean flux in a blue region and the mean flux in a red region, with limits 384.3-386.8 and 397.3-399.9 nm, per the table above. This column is 34.7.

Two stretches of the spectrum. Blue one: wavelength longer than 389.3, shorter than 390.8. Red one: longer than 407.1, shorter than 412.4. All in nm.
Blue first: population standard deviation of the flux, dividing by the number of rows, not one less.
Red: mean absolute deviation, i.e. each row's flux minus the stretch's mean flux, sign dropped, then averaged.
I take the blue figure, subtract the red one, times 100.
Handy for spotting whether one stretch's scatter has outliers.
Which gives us 8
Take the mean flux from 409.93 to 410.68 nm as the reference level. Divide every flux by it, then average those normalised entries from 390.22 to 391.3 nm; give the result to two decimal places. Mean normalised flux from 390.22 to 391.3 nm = 0.82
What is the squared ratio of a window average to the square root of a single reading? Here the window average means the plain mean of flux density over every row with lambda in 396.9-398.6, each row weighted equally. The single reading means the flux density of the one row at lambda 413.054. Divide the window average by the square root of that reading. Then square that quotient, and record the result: 14.2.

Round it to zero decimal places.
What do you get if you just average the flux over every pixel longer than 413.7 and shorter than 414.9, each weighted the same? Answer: 21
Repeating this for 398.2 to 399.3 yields 20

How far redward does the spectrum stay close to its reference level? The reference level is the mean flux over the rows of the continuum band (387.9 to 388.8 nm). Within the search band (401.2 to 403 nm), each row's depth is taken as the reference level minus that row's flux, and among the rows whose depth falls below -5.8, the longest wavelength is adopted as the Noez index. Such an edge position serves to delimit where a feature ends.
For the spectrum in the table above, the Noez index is 402.909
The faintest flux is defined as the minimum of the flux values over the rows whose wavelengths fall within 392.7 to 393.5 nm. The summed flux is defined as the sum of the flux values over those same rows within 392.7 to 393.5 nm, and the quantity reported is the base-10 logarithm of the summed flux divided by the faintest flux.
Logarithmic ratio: 0.69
